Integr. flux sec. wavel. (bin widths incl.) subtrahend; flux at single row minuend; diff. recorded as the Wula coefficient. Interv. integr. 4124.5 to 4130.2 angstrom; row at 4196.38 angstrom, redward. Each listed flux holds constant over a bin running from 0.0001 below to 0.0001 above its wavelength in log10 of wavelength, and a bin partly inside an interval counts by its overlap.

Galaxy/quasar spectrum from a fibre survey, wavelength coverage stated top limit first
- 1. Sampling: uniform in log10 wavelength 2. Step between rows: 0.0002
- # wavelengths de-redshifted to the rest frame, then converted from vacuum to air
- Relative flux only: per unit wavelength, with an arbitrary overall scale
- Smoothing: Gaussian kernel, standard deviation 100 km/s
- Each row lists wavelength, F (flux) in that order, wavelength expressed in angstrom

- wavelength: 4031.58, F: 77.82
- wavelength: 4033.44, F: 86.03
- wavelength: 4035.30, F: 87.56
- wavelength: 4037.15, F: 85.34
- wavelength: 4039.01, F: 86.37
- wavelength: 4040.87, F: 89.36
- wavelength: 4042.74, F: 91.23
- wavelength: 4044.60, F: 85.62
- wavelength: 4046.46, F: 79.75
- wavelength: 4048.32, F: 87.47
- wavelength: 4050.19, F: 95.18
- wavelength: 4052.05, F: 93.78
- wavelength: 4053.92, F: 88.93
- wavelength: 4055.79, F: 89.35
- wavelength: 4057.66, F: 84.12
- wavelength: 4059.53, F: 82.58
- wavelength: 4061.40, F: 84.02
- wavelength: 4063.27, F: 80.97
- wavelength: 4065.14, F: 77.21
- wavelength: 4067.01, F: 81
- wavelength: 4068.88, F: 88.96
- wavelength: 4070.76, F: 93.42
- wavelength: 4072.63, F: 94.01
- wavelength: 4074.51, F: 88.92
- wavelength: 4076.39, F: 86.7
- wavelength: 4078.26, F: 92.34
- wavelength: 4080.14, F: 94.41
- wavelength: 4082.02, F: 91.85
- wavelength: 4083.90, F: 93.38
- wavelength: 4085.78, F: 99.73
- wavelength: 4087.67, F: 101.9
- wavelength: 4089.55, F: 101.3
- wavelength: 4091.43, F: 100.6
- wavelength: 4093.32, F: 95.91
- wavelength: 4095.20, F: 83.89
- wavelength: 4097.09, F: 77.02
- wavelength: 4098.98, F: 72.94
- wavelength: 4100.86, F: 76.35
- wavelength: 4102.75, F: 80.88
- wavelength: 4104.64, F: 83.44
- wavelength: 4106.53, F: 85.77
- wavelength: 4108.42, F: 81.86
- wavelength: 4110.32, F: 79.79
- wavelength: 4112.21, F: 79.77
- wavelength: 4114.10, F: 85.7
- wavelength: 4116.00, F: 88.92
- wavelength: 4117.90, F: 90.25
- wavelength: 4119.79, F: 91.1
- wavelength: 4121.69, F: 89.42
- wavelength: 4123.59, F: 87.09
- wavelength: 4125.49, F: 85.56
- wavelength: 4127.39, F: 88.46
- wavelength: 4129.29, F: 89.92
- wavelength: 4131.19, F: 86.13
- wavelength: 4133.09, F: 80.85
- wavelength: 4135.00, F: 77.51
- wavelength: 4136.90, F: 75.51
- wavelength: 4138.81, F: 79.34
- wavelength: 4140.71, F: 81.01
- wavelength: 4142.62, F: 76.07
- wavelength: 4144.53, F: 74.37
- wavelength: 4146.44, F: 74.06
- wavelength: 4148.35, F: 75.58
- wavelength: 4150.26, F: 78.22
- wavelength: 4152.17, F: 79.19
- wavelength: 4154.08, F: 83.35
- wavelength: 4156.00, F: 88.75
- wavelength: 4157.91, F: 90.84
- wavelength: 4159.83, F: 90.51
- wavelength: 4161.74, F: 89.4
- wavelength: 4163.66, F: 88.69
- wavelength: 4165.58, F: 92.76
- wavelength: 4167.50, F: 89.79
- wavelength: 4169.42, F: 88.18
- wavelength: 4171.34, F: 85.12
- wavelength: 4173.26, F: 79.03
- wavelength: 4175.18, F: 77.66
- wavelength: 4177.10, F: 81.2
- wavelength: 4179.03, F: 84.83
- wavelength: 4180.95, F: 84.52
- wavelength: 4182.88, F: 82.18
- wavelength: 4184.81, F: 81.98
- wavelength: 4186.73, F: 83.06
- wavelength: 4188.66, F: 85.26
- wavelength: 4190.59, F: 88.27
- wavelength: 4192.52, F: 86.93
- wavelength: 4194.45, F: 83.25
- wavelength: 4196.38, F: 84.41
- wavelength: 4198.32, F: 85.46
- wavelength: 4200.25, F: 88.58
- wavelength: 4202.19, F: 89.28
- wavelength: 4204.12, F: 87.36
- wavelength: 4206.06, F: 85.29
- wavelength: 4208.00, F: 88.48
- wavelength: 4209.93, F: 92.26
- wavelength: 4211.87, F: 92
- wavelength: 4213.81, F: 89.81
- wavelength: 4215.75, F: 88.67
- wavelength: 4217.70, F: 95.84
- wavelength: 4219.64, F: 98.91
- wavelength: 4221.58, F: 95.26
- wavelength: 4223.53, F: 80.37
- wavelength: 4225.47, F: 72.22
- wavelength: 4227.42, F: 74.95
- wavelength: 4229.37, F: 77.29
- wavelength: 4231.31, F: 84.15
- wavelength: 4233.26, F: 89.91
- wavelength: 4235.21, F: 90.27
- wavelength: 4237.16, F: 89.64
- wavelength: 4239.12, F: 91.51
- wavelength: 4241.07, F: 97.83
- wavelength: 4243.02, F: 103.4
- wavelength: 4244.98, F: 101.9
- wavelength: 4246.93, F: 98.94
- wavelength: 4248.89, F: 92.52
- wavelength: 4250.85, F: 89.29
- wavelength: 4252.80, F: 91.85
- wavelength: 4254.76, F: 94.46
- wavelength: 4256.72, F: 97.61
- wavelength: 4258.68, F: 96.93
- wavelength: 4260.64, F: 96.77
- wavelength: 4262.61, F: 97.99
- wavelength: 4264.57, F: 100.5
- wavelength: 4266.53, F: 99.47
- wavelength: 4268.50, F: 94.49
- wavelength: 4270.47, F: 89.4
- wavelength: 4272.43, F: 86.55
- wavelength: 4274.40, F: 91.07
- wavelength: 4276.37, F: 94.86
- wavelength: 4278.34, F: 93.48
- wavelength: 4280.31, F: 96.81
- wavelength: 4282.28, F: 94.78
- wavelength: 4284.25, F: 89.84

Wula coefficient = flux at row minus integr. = -417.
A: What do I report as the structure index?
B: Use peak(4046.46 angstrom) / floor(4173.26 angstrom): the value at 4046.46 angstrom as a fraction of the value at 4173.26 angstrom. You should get 1.01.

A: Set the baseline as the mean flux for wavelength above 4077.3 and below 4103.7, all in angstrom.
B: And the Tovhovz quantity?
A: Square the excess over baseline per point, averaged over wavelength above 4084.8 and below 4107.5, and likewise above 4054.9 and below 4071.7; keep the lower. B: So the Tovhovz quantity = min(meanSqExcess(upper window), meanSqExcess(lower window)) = 54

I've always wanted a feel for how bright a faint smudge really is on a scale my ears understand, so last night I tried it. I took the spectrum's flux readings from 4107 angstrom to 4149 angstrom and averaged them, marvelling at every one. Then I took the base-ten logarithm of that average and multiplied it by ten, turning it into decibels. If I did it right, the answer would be 19.2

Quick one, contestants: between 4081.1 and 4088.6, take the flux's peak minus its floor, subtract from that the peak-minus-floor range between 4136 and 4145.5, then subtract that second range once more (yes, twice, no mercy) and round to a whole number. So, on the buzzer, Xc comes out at -3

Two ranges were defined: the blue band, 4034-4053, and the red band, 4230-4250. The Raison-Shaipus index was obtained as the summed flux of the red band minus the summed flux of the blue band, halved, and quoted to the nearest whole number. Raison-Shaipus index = 29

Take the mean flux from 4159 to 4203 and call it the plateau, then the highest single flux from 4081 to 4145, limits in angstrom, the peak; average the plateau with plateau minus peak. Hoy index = 34.7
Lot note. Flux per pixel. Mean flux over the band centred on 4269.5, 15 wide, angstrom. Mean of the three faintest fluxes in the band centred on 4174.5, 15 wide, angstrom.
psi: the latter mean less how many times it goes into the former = 78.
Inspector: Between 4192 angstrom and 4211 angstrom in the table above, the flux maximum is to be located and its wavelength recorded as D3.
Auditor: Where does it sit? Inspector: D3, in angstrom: 4209.93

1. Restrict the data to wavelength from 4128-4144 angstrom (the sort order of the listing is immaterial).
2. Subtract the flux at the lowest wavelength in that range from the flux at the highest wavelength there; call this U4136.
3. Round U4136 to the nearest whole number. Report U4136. -14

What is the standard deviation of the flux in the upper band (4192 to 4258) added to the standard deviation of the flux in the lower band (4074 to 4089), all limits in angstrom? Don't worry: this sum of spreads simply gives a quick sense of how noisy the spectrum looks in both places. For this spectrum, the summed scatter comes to 12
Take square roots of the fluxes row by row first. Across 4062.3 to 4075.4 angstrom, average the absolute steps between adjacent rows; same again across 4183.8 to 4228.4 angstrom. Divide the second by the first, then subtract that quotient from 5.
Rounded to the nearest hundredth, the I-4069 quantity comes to 4.24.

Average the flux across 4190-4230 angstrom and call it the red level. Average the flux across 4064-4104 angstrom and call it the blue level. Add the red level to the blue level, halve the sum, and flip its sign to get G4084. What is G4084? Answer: -88.0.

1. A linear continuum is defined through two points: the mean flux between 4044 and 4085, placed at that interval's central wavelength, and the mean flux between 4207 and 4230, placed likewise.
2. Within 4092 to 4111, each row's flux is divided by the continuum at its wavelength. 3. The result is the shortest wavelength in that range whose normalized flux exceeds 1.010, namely 4093.32 angstrom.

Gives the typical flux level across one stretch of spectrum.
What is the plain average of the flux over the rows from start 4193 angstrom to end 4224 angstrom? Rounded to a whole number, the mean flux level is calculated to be 89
